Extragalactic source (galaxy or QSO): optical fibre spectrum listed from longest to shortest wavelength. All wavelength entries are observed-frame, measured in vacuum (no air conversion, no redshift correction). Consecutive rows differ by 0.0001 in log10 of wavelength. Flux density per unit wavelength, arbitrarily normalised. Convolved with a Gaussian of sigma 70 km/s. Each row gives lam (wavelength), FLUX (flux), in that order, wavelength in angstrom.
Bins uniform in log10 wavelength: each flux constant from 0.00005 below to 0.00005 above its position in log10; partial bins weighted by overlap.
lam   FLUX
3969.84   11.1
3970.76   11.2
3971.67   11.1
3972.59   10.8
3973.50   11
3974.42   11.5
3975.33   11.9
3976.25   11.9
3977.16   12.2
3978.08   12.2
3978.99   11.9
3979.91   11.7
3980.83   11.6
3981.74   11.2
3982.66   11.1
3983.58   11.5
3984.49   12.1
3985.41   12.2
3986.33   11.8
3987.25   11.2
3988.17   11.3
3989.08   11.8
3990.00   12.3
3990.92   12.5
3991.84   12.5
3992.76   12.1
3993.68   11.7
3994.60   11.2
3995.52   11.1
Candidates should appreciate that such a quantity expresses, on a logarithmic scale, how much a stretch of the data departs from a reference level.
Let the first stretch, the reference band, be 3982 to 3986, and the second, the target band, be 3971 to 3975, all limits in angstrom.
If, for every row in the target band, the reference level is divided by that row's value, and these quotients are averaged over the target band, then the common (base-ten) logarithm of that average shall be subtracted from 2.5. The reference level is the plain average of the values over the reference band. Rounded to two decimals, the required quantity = 2.48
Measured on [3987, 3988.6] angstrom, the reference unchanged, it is 2.48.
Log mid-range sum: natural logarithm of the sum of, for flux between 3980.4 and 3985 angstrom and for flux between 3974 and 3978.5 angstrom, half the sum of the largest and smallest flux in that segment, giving 3.15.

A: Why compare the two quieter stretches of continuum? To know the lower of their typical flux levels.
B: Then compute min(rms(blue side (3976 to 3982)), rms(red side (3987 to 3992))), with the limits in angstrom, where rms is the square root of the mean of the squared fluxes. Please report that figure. 11.8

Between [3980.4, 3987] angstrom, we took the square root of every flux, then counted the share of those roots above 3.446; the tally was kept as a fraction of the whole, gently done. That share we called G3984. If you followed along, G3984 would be 0.29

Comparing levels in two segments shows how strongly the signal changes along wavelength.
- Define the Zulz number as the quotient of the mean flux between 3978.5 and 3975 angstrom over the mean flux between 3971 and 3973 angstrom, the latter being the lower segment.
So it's 1.10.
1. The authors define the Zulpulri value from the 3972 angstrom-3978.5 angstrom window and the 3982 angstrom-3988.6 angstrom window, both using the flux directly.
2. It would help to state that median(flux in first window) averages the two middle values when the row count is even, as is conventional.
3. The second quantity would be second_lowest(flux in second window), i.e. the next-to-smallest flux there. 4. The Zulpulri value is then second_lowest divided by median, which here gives 0.94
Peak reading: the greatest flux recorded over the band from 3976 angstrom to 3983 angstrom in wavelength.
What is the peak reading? 12.2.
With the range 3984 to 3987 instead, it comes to 12.2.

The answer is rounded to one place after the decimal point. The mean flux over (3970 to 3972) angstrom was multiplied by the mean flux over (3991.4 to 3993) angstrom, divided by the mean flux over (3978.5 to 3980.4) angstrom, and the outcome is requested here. 11.6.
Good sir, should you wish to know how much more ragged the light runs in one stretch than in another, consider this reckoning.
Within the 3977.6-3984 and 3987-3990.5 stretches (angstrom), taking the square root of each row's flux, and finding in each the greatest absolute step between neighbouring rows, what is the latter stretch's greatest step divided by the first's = 1.2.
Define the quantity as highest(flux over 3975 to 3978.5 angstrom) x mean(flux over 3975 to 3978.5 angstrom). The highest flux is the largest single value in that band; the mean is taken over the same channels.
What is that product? 147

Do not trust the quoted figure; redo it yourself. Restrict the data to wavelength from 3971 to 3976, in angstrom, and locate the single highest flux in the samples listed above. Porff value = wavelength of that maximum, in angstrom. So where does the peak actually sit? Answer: 3975.33 angstrom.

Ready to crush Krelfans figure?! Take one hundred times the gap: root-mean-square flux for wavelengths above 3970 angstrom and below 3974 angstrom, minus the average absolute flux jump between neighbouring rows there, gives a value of 1083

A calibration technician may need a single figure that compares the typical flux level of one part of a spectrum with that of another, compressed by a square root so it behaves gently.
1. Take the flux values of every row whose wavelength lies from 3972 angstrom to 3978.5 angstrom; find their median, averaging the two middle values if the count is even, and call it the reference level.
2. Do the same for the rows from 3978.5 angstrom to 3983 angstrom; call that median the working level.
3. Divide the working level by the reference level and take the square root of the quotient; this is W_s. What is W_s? 0.99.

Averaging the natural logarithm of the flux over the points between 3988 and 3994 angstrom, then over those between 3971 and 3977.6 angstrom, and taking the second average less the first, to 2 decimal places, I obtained -0.05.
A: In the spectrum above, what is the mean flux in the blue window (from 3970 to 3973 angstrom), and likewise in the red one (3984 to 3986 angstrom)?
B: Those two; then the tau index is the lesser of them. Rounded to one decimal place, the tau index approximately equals 11.0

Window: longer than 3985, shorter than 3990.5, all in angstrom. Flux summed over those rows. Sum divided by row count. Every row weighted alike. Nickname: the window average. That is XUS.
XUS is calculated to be 11.8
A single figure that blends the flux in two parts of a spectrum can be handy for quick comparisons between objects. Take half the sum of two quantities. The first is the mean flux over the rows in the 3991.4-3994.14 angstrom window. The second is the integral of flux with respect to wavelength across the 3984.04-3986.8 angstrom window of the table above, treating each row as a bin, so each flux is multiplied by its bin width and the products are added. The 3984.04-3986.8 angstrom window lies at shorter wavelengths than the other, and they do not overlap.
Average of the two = 22.6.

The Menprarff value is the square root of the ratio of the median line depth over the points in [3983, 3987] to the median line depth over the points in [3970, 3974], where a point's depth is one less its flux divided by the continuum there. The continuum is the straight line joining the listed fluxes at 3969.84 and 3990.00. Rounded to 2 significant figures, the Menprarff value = 0.58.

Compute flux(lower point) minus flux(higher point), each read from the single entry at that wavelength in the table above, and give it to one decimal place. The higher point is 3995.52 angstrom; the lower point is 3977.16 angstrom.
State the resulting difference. 1.1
